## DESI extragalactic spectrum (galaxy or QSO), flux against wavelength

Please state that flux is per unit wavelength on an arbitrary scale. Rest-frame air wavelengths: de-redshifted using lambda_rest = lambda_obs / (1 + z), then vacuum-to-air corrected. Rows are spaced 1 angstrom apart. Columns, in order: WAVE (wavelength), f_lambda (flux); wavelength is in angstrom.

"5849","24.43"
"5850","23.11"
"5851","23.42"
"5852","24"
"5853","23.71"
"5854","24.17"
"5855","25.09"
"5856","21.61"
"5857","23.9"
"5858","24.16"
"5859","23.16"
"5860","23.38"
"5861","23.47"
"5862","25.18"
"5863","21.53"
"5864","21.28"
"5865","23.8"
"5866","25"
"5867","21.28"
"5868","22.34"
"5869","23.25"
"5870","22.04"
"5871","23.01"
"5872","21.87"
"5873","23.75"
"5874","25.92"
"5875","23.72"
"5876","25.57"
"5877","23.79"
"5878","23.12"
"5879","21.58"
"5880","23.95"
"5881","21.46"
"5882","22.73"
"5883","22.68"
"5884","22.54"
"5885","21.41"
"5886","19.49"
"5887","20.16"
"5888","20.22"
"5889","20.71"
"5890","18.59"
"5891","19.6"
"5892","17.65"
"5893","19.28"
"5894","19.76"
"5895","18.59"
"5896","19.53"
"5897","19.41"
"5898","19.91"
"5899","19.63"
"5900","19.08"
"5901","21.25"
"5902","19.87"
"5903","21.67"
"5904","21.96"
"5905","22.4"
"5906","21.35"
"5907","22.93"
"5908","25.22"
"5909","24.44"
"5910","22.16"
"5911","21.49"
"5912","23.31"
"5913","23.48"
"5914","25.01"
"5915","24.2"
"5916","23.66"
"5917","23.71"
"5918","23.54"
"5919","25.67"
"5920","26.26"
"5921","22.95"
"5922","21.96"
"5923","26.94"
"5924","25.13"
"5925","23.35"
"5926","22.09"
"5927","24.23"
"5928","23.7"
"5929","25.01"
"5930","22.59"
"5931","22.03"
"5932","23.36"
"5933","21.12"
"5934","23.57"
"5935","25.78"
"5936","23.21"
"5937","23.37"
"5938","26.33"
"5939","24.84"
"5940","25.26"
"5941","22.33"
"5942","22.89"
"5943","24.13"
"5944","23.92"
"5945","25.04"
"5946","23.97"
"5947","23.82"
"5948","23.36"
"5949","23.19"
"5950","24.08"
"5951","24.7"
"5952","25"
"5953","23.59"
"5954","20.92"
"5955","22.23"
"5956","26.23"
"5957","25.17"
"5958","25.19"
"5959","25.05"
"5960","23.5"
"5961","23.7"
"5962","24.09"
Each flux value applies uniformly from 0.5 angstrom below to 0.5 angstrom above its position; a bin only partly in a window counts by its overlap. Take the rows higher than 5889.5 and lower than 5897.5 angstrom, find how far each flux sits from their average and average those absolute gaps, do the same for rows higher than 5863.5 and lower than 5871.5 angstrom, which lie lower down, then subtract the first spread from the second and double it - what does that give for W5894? 0.87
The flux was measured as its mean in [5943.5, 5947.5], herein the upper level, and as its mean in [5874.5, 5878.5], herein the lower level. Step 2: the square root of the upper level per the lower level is 1.00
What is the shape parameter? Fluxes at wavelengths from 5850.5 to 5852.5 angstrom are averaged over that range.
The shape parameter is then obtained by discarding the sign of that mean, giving 23.7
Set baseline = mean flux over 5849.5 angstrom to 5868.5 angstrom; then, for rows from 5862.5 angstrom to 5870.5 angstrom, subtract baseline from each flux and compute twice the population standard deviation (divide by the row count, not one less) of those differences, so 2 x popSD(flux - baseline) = 2.51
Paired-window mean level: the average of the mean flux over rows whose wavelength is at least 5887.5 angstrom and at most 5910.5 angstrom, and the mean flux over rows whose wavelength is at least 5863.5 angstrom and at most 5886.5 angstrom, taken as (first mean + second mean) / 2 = 21.8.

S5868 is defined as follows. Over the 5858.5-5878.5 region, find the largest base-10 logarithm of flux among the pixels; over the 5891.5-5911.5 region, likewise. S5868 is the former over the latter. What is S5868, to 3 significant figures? 1.01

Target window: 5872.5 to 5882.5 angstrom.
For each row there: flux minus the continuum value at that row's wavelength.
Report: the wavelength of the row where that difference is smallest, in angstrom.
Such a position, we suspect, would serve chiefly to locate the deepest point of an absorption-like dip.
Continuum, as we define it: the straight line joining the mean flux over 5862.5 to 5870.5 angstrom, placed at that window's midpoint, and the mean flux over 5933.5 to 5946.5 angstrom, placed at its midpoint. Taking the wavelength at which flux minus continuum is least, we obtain 5881 angstrom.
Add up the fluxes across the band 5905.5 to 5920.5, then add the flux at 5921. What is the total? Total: 379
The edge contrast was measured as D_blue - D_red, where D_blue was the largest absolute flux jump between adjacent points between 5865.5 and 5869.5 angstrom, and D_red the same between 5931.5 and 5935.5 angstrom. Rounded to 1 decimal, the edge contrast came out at 1.3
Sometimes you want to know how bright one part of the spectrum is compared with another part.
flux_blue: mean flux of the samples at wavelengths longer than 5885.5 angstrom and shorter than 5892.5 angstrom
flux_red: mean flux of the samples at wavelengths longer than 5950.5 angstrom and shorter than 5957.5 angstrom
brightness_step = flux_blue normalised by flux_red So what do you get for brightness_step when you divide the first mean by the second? 0.81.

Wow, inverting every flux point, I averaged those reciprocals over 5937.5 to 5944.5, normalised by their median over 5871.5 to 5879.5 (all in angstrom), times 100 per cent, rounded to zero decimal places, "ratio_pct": 98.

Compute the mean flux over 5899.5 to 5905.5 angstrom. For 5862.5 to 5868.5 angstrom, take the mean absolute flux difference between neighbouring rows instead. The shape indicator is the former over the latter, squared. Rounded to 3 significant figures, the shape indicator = 145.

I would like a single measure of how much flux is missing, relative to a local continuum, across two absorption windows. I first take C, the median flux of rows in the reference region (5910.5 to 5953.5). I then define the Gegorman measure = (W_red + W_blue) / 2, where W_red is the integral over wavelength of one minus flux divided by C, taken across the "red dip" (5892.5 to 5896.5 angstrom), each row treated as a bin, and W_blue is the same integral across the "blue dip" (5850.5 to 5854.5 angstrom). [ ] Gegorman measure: 0.36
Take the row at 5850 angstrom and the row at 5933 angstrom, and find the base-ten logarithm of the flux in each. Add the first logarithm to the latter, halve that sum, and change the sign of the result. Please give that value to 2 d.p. -1.34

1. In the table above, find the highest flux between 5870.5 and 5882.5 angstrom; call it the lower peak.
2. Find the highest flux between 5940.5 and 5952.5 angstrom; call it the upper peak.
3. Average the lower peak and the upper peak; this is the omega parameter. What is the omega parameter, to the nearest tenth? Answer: 25.5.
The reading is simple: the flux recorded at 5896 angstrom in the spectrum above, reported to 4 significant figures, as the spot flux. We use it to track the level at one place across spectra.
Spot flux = 19.53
